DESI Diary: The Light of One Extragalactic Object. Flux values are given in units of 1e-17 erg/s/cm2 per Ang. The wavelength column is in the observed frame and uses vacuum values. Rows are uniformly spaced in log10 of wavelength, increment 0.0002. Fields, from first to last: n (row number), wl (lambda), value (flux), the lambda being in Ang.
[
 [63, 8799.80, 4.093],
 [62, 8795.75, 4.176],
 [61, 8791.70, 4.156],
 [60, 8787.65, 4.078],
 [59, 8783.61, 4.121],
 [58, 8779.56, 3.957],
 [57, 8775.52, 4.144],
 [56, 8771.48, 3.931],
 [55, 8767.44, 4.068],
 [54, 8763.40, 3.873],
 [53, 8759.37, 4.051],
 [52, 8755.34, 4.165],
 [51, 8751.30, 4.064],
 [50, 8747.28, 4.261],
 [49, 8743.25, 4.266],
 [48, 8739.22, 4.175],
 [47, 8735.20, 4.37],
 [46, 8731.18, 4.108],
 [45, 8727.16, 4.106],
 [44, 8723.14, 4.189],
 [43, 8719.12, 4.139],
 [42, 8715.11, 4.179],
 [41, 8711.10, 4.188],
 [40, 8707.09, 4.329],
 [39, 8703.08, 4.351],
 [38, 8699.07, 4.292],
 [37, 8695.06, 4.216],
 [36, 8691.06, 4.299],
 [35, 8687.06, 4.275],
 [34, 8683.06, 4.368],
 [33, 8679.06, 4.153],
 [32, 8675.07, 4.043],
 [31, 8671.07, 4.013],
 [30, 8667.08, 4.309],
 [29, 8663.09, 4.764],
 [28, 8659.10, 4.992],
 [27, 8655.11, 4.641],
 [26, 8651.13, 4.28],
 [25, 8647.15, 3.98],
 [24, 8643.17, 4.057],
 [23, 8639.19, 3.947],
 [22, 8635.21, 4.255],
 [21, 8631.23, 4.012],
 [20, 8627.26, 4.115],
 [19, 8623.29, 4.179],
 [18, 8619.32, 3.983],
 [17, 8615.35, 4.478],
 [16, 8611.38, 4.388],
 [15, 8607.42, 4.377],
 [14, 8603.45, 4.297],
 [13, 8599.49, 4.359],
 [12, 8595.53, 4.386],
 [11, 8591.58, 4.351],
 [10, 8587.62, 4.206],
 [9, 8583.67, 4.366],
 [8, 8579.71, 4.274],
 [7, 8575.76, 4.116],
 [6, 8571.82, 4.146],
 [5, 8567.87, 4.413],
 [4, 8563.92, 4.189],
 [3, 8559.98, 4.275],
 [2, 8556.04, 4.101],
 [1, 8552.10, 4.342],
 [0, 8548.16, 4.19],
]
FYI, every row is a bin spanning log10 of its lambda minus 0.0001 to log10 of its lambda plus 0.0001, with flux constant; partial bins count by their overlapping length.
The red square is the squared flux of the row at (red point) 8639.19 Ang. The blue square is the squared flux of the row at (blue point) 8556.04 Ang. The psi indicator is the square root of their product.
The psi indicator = 16.2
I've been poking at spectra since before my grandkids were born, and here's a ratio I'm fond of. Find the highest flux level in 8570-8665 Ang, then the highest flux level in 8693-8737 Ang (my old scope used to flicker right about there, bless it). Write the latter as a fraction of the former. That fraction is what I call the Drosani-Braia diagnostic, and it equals 0.88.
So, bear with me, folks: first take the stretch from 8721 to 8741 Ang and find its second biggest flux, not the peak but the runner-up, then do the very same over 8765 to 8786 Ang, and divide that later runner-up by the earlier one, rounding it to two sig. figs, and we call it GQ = 0.98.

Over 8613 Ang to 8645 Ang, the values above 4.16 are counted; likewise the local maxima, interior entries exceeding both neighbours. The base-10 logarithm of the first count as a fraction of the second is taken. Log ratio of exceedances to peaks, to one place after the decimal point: 0.2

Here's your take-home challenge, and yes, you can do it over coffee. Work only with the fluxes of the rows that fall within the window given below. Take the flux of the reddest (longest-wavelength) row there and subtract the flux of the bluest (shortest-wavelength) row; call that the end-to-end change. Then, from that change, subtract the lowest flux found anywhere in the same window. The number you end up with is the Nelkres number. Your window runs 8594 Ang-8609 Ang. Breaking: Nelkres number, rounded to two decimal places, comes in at -4.31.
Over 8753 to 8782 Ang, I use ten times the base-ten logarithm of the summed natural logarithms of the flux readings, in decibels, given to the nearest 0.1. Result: 9.9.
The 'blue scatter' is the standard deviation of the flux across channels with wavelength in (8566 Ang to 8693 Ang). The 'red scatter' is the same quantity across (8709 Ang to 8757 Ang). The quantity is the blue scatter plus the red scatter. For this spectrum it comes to 0.31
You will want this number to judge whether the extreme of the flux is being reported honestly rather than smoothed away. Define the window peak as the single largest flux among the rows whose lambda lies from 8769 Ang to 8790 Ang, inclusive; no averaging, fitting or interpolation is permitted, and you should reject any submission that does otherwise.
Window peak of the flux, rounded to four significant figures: 4.144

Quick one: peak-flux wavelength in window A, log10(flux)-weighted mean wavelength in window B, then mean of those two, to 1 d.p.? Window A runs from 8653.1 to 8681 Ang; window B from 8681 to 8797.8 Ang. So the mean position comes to 8699.0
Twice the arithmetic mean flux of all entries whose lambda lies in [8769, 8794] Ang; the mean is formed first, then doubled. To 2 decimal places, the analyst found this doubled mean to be 8.13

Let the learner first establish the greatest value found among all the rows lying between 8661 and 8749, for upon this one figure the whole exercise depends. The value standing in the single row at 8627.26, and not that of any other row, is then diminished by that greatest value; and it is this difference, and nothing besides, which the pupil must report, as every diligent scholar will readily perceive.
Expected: -0.65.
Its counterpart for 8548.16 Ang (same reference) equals -0.57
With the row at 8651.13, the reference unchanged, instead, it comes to -0.48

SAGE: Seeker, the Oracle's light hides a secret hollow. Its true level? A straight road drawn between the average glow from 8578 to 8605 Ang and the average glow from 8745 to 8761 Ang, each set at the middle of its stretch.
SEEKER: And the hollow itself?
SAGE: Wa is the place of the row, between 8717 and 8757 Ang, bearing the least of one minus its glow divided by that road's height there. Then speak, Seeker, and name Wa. 8735.20 Ang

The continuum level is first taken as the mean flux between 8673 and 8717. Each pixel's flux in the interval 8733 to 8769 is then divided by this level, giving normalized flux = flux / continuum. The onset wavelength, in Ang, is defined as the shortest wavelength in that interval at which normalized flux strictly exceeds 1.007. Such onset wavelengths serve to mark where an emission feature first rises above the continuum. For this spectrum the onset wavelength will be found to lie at 8735.20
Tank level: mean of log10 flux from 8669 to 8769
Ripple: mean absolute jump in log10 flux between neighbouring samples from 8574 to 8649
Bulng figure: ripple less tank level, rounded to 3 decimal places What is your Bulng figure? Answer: -0.607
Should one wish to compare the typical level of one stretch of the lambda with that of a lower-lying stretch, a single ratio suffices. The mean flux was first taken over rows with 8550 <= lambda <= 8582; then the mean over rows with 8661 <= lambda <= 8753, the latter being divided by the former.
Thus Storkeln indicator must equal 1.00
